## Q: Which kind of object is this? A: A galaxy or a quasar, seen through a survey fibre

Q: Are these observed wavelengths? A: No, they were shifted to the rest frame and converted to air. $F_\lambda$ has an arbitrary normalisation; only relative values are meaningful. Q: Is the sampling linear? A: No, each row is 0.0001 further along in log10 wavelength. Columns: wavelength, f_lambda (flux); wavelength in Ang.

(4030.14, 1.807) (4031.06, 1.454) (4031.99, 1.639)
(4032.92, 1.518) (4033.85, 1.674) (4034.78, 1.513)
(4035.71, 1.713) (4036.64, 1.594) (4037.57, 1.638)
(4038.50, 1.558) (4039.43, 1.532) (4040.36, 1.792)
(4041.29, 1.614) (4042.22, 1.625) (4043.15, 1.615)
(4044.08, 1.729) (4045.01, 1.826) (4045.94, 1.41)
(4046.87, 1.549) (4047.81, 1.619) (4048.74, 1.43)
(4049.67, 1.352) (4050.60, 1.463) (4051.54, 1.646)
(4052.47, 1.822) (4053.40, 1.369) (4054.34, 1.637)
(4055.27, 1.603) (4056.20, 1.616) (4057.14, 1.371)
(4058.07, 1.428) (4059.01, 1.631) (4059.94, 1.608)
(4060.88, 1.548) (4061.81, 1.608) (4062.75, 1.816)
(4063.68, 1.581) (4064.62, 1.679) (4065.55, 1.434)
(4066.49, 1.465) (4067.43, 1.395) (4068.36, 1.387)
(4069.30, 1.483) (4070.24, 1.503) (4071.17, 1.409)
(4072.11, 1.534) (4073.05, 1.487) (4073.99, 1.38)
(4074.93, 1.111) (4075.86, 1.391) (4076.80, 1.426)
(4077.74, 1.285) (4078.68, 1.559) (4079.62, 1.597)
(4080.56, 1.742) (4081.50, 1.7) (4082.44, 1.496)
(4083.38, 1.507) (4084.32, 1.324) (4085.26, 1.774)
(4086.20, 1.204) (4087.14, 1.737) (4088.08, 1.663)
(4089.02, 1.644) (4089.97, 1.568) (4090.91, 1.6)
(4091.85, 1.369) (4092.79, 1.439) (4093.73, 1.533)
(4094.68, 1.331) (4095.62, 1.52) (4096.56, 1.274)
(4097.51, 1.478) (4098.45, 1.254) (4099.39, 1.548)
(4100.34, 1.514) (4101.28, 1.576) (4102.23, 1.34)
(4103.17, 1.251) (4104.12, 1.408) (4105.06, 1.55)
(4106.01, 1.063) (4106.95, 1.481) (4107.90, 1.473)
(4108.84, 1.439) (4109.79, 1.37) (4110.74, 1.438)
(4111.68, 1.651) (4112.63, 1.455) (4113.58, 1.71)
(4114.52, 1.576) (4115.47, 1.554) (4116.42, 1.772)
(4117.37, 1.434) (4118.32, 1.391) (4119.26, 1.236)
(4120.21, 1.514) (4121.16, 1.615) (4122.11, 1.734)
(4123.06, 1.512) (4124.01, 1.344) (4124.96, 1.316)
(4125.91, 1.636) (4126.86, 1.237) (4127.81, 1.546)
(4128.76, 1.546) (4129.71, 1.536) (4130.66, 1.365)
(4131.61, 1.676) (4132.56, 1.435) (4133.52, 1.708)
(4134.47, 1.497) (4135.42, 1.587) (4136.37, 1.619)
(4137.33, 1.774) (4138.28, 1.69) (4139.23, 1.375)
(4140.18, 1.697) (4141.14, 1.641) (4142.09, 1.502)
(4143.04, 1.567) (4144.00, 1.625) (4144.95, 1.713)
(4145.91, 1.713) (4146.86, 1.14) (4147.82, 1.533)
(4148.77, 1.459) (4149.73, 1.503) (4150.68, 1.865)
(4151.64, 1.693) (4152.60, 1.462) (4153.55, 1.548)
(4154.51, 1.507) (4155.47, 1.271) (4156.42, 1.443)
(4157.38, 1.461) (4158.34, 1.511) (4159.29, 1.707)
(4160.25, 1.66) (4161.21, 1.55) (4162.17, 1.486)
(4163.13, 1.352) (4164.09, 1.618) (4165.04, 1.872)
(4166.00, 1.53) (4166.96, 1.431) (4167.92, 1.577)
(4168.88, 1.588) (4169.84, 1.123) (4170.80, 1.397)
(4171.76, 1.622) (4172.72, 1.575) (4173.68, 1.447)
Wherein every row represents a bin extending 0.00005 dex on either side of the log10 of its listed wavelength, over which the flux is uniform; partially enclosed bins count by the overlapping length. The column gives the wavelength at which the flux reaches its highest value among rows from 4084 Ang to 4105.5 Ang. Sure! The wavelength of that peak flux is 4085.26 Ang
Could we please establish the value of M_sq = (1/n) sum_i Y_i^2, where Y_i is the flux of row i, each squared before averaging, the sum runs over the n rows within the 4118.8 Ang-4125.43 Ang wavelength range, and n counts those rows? 2.18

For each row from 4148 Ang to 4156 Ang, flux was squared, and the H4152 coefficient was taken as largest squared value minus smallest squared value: 1.9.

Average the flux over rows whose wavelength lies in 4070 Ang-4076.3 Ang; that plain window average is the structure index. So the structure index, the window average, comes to 1.40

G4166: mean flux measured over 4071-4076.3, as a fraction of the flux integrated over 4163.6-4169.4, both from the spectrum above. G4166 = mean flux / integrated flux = 0.15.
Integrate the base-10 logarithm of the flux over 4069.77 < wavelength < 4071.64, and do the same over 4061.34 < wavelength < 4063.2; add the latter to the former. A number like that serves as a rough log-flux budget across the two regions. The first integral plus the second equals 0.74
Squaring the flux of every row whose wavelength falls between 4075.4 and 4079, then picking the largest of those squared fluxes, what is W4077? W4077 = 2.43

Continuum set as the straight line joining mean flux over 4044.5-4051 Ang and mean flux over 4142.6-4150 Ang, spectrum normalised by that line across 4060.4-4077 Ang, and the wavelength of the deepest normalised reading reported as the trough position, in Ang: 4074.93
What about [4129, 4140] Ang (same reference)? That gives 4130.66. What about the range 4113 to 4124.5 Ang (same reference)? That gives 4119.26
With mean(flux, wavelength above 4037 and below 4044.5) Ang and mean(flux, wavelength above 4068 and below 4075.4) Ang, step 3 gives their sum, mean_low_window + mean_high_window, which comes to 3.050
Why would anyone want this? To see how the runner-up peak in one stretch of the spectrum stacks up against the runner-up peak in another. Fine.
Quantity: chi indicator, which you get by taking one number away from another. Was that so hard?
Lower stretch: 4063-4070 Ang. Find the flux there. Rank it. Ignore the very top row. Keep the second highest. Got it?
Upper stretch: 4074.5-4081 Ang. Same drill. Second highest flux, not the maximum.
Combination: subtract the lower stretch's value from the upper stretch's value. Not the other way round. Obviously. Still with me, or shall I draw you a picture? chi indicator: 0.02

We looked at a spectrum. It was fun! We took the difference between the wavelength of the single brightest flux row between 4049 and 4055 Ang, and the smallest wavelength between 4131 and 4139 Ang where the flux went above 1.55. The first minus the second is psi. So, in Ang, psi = -79.1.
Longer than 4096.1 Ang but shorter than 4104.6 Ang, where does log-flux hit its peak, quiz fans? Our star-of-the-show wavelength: 4101.28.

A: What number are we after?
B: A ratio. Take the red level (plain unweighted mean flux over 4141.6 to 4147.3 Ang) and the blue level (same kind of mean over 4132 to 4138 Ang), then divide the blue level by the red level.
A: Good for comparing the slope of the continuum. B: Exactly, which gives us 1.04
